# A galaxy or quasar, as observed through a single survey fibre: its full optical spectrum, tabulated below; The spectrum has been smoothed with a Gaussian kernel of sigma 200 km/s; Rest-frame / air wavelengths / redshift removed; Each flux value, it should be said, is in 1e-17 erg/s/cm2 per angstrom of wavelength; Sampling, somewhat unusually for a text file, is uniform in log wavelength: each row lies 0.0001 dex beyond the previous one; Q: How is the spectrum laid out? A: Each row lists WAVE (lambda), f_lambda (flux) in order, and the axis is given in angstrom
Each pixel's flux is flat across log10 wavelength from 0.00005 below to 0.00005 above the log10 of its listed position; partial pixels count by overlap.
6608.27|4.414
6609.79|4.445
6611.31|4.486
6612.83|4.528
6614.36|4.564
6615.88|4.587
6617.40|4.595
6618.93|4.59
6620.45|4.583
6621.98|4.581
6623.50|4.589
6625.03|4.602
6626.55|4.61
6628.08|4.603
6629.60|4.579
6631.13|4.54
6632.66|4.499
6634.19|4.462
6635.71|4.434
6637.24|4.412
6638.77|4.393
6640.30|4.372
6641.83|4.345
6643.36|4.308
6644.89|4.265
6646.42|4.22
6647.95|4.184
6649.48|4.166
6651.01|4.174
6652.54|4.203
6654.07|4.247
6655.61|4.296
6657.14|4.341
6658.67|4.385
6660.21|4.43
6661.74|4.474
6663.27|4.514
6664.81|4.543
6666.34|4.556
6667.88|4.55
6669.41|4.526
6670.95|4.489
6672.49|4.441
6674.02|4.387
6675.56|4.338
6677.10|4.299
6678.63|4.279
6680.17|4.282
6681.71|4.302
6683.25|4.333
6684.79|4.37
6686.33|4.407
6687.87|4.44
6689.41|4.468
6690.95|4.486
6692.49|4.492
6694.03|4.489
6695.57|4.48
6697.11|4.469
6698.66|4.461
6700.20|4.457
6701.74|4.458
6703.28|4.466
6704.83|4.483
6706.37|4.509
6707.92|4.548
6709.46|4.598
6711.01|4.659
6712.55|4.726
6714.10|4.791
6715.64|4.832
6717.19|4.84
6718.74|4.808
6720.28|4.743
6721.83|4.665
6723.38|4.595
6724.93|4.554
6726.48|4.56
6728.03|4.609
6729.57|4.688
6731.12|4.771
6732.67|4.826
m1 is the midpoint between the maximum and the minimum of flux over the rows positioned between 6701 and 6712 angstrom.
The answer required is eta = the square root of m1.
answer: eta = 2.14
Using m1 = 4.56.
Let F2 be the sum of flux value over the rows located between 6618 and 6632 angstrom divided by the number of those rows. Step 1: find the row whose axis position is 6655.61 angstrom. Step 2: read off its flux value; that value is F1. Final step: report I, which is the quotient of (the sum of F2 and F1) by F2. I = 1.94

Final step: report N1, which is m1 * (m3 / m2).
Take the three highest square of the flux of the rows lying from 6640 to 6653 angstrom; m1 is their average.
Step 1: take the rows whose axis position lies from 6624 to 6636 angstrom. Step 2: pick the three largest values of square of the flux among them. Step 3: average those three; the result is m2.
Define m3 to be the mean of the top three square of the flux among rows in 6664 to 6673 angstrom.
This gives 18.4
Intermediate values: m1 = 18.9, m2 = 21.2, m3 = 20.7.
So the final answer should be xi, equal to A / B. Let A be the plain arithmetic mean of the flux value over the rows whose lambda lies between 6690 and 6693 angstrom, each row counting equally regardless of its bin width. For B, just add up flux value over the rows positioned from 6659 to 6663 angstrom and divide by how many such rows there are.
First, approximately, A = 4.49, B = 4.45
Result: 1.01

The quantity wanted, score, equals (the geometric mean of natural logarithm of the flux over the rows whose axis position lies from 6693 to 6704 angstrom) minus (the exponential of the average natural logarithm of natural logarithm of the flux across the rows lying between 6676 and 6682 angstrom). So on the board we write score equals 0.041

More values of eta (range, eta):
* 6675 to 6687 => 2.08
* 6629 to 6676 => 2.09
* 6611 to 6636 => 2.13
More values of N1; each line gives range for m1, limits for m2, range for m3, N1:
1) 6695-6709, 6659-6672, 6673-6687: 18.9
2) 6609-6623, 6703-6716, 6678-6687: 17.6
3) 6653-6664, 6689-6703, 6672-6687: 19.3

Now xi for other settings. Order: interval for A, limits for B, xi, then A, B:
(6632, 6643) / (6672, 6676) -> 1.01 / 4.42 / 4.39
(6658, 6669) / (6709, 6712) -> 0.97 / 4.49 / 4.63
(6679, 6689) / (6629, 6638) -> 0.97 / 4.36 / 4.49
